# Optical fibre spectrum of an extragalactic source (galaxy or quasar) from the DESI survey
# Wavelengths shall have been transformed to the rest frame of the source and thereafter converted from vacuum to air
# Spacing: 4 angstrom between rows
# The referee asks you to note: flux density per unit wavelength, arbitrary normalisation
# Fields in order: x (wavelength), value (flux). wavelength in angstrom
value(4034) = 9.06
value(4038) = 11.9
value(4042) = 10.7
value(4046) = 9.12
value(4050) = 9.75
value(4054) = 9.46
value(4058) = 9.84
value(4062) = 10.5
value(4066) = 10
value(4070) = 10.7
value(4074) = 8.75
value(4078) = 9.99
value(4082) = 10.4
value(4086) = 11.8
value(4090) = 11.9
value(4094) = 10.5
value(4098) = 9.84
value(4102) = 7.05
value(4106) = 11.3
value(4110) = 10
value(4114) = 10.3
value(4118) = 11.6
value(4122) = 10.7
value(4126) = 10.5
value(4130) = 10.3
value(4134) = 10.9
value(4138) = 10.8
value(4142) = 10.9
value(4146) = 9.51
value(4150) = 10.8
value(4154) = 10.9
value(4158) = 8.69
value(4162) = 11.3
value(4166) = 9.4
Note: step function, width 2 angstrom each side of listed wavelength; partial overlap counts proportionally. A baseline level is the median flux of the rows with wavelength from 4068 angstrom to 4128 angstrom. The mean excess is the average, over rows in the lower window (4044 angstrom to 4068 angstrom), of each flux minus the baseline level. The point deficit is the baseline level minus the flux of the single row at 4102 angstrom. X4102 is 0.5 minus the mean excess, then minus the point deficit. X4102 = -2.2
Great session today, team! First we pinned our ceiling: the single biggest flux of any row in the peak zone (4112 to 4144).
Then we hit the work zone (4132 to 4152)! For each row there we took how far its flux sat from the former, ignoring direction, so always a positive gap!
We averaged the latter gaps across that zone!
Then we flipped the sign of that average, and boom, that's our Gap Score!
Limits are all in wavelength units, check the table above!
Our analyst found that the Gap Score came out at -1.0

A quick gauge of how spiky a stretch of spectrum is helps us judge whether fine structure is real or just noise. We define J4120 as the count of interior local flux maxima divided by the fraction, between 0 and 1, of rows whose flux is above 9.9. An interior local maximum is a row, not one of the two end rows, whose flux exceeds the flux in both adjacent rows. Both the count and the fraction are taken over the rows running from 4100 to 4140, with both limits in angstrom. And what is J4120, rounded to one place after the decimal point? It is 3.3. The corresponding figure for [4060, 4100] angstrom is 2.5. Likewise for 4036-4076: 6.0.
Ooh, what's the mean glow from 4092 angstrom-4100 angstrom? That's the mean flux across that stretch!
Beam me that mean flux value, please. 10.2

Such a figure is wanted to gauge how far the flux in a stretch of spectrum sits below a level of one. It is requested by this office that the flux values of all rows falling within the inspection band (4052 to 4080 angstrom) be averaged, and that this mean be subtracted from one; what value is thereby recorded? -8.89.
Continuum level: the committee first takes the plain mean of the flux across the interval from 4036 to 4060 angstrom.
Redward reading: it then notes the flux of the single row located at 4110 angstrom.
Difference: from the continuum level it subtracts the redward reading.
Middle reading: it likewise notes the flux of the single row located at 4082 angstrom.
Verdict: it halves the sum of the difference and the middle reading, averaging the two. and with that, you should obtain 5.3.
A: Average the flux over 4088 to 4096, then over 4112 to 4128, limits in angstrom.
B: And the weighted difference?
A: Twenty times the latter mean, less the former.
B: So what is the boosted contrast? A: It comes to 204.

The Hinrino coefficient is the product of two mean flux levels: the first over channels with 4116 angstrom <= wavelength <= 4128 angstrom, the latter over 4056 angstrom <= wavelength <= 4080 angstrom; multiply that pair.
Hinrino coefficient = 109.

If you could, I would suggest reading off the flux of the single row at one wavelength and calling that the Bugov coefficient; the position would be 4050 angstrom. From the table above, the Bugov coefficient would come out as 9.75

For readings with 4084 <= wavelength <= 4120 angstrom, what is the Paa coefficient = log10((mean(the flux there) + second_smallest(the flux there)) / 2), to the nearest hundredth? 1.01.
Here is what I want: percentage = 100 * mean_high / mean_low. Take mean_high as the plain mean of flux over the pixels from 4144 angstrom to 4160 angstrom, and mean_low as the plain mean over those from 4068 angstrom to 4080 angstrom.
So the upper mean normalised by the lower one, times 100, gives 102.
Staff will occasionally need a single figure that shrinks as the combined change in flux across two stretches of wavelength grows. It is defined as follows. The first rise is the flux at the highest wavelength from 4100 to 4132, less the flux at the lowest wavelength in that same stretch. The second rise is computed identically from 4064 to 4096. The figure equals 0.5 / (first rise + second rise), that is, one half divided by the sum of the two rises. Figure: 0.13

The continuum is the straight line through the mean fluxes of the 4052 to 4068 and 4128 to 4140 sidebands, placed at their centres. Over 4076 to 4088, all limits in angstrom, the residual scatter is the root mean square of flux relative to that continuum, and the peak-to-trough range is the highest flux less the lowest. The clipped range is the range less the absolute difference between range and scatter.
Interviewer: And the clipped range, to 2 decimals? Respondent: 0.94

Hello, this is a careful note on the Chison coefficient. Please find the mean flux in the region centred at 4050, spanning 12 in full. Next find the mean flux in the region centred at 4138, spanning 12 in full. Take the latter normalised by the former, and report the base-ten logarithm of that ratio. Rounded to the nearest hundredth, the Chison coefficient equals 0.06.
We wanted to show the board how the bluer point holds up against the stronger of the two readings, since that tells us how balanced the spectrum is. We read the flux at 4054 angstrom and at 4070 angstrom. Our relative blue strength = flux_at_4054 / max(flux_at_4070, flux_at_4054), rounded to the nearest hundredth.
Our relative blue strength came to 0.88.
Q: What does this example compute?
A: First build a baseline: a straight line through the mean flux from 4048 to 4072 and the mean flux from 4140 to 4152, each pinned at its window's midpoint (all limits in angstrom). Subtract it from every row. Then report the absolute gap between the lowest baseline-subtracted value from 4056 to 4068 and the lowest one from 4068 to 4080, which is 1.2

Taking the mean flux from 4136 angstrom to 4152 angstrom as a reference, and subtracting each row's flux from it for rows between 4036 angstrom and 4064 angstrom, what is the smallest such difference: -1.4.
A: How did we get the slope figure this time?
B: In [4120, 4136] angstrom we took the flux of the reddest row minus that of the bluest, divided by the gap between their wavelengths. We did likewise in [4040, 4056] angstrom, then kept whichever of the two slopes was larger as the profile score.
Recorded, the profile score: 0.017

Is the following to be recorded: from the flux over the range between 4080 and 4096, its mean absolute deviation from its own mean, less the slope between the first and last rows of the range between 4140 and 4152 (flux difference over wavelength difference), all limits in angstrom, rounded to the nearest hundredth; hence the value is 0.71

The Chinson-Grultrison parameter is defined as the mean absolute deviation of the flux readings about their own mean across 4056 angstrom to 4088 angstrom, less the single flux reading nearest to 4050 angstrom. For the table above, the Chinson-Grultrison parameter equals -9.15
